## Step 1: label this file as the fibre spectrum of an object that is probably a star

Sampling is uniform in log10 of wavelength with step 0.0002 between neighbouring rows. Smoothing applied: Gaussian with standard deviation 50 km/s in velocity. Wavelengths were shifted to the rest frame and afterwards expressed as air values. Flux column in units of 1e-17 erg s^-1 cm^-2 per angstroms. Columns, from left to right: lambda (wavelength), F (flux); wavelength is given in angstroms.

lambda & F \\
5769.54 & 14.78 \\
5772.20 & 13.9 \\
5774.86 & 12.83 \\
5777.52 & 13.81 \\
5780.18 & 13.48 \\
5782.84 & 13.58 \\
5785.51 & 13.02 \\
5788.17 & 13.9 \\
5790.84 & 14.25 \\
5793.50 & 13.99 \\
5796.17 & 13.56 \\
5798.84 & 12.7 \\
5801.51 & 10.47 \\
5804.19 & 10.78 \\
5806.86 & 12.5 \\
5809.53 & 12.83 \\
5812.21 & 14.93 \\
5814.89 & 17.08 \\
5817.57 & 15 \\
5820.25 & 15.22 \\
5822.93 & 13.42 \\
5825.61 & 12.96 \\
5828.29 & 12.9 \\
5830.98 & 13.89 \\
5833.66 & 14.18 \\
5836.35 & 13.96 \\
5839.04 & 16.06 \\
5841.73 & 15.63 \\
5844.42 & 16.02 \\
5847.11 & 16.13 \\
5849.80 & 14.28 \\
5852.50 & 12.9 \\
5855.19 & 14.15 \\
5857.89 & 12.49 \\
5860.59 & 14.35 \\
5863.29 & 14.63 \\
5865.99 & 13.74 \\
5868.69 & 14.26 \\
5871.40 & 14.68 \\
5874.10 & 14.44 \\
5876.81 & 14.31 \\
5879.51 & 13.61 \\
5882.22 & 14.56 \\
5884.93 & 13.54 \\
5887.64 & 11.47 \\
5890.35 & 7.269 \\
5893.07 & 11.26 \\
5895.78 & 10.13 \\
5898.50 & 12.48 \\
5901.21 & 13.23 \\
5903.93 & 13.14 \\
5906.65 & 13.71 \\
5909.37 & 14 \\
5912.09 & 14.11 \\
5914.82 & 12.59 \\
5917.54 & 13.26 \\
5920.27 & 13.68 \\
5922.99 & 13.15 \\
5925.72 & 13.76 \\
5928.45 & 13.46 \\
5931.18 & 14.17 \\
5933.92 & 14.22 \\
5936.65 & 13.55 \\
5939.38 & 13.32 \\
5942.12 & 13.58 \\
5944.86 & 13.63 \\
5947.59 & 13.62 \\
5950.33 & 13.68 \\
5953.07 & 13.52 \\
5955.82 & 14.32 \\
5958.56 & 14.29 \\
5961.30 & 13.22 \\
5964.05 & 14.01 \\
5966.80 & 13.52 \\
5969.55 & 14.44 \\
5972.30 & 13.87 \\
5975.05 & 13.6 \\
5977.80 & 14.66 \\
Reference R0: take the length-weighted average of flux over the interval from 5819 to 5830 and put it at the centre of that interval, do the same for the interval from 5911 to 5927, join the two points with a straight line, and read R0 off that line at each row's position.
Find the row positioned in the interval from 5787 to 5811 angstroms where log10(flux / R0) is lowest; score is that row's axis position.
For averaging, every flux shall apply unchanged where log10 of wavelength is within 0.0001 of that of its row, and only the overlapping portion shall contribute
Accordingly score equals 5801.51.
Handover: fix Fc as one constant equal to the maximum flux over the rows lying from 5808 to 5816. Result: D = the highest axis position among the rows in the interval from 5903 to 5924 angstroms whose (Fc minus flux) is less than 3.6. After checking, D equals 5920.27 angstroms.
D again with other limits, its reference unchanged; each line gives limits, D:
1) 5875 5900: 5884.93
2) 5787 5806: 5796.17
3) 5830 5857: 5855.19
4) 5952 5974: 5972.30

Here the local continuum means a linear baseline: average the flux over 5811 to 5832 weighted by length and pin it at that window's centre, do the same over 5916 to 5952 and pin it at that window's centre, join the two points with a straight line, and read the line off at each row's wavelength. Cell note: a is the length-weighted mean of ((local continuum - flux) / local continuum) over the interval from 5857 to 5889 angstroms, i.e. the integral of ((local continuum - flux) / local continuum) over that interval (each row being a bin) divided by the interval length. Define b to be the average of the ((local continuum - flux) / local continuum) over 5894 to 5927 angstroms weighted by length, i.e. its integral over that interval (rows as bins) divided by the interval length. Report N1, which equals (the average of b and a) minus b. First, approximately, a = 0.01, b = 0.05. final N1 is -0.02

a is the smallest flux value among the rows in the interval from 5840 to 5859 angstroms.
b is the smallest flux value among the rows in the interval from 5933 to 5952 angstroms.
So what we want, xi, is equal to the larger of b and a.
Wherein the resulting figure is 13.3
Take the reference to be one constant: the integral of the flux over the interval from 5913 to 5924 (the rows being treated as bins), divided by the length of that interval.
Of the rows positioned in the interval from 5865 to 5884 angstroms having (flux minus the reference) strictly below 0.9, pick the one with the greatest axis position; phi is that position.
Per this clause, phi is 5879.51 angstroms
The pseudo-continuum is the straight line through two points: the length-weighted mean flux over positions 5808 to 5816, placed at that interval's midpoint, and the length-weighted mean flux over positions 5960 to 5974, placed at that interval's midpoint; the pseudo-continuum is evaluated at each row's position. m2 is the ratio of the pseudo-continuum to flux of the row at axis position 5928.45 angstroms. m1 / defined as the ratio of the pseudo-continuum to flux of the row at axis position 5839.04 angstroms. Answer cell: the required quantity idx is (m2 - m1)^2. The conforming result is 0.018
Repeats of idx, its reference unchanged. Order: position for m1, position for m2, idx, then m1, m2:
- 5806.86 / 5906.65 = 0.023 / 1.19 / 1.04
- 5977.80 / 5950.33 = 0.006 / 0.94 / 1.02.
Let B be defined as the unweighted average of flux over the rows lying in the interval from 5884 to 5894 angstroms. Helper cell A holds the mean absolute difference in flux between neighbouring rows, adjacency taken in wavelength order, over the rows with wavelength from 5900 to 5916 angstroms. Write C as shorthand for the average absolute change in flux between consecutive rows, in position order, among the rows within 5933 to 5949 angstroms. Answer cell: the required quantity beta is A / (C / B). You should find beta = 23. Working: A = 0.5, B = 10.9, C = 0.24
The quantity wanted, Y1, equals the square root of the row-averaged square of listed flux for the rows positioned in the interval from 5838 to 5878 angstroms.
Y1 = 14.6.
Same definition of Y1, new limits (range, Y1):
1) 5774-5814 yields 13.2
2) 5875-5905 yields 12.4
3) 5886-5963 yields 13.1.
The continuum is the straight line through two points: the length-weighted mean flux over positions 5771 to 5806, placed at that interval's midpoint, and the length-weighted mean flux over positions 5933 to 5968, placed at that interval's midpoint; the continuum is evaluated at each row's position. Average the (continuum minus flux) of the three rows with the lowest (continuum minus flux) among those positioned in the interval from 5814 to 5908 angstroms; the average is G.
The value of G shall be -3.16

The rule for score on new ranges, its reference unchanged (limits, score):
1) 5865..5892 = 5890.35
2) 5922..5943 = 5922.99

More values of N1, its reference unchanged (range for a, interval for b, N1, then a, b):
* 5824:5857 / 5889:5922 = -0.05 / -0.01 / 0.10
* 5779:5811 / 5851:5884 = 0.05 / 0.12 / 0.01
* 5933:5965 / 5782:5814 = -0.06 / -0.02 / 0.10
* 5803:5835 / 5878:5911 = -0.03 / 0.04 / 0.11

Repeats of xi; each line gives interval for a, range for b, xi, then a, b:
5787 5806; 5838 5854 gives 12.9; 10.47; 12.9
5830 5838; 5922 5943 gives 13.9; 13.89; 13.15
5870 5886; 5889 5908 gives 13.5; 13.54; 7.269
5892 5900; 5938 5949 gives 13.3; 10.13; 13.32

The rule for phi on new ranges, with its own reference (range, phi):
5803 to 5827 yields 5825.61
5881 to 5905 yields 5903.93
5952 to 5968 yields 5966.80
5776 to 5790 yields 5788.17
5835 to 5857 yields 5852.50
